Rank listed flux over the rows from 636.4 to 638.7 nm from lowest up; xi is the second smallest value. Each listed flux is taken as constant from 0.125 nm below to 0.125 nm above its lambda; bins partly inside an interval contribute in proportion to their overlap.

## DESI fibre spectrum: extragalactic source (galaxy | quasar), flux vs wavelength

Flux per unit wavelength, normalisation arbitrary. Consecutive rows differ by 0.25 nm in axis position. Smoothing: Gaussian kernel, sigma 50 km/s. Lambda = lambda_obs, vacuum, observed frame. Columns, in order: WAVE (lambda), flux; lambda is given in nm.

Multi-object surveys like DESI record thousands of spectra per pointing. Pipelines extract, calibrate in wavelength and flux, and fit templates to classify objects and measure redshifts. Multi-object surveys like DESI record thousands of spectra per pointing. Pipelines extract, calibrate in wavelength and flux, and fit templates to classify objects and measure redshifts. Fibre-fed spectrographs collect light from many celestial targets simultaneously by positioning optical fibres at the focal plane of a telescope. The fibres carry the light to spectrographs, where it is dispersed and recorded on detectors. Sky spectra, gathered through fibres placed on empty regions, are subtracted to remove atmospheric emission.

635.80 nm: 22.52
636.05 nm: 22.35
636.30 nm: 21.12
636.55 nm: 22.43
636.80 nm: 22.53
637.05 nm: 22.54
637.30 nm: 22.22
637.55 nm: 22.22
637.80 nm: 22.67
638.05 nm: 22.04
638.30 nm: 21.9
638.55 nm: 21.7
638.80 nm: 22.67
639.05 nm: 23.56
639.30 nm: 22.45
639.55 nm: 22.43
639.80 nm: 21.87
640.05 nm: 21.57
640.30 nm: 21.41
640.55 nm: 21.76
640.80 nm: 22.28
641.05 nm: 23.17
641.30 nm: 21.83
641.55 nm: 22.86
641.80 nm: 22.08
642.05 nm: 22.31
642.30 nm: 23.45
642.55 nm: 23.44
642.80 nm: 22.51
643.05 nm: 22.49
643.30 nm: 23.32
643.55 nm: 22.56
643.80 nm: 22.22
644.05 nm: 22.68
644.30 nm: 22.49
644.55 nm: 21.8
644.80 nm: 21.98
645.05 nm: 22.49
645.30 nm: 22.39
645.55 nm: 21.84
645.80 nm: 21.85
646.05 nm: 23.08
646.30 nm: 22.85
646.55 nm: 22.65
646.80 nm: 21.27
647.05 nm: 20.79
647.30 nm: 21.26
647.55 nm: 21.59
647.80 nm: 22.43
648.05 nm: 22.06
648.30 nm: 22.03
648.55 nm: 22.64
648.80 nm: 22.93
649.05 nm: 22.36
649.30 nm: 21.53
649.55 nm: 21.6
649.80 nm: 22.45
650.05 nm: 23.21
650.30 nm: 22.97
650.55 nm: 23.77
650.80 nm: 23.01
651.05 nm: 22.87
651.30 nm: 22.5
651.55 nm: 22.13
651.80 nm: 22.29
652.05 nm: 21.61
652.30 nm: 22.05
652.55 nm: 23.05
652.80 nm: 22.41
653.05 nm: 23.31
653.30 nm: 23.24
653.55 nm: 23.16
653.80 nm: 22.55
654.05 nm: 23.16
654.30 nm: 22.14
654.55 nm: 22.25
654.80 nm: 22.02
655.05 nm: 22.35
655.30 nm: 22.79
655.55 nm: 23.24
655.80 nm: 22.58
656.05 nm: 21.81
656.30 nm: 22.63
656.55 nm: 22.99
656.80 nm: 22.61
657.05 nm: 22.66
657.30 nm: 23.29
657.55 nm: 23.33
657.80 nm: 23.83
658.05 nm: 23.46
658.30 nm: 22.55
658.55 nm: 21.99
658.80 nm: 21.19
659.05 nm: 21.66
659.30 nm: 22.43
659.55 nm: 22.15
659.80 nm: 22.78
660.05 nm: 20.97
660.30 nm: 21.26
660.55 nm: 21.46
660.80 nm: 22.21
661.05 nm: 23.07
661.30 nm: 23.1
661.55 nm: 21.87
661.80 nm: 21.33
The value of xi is 21.9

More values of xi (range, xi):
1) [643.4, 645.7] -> 21.84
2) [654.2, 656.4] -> 22.02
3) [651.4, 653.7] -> 22.05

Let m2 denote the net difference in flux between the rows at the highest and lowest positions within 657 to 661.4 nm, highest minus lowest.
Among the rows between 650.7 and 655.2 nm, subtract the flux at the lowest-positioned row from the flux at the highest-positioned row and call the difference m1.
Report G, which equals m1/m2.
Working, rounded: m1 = -0.7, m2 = 0.44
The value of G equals -1.5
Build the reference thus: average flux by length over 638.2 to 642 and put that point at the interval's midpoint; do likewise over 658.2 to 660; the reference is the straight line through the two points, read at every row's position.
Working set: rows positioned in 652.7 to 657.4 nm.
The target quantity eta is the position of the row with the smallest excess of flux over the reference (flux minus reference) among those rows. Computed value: 656.05 nm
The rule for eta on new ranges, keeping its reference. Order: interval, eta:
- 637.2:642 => 640.30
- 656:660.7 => 660.05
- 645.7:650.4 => 647.05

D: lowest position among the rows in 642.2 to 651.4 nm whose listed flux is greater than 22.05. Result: 642.30 nm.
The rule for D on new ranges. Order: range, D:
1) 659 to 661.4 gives 659.30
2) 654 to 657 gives 654.05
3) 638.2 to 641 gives 638.80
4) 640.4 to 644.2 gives 640.80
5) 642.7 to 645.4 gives 642.80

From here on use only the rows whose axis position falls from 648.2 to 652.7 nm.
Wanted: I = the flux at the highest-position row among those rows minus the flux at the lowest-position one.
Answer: 1.0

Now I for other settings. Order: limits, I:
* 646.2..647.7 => -1.3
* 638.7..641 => -0.4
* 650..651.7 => -1.1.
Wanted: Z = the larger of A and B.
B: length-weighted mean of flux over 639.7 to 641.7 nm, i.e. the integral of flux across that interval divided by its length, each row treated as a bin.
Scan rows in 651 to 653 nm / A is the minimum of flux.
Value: 22.1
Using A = 21.61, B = 22.1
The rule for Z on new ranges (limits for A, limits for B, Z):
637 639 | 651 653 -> 22.4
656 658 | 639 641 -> 22.2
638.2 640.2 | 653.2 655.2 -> 22.6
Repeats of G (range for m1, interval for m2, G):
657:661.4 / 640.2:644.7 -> 1.1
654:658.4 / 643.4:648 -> 4.7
